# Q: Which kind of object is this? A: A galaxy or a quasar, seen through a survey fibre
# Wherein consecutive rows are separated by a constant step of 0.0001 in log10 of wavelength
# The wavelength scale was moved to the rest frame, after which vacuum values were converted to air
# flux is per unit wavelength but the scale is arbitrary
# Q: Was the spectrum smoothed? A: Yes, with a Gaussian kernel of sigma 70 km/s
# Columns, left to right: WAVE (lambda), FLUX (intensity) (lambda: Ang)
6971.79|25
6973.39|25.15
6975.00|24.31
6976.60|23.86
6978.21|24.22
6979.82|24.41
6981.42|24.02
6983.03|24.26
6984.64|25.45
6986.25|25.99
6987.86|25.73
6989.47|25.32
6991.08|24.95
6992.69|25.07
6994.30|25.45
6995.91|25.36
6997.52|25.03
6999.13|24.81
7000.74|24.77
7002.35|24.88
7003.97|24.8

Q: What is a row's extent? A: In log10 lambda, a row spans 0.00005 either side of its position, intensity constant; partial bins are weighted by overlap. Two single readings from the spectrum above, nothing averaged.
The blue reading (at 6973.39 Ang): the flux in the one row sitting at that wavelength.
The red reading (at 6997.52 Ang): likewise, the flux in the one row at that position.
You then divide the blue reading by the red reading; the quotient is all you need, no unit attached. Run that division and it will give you 1.00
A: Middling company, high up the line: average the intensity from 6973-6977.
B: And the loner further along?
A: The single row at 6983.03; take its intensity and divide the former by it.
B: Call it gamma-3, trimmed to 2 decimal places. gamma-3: 1.01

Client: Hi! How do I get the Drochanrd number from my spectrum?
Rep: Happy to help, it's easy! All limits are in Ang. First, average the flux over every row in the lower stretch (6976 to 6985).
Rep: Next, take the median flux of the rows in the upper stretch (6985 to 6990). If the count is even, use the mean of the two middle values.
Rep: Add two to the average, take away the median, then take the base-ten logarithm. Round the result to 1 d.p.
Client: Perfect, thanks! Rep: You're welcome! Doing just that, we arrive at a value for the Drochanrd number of -0.2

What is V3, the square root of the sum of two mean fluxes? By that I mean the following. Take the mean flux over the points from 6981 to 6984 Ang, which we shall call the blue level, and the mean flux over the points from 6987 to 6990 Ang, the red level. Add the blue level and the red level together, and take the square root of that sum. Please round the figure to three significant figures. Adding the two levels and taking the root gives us 7.05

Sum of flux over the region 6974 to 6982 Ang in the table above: 120.8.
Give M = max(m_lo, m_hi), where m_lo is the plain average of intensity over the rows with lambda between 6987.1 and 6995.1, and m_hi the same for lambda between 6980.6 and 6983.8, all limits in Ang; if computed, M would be 25.3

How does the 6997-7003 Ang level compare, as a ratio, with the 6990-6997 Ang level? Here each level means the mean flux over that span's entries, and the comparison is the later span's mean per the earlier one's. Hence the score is 0.987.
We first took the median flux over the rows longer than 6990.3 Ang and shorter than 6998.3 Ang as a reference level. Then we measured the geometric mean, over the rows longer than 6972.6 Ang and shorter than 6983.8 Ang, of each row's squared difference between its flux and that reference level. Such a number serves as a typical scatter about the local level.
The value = 0.4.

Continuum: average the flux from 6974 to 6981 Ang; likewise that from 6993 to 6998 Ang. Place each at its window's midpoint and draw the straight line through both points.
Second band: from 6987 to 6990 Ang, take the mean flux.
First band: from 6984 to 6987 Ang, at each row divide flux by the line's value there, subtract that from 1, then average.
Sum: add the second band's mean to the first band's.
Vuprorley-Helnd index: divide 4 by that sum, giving 0.157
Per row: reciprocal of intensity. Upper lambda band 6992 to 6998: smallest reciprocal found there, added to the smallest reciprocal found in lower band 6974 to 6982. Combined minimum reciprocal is 0.0803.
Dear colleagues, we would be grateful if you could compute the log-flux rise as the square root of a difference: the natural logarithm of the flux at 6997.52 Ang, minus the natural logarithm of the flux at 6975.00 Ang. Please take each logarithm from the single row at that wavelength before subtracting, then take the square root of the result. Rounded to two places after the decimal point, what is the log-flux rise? 0.17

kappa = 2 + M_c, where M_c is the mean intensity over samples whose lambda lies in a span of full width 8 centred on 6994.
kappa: 27.2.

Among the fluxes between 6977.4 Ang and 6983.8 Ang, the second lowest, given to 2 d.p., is 24.22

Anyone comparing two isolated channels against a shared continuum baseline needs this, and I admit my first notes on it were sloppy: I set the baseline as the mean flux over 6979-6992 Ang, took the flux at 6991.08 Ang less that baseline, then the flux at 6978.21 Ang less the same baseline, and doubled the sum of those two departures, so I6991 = -1.7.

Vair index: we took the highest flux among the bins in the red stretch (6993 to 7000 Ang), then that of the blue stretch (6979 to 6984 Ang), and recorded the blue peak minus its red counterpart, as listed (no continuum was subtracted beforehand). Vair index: -1.0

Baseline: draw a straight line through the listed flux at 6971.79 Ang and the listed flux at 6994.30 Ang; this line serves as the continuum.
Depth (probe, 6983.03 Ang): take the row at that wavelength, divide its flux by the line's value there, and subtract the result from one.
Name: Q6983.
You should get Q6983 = 0.04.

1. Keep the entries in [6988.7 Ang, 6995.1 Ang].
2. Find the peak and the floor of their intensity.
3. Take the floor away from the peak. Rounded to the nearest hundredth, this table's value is 0.50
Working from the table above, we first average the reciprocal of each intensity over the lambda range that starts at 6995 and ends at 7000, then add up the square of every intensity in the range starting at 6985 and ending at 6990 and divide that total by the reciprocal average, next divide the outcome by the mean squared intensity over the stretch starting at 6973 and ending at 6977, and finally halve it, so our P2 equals 41.5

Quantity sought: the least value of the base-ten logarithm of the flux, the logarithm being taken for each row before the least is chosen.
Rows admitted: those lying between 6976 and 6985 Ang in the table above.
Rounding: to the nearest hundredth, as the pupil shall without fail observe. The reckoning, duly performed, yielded 1.38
